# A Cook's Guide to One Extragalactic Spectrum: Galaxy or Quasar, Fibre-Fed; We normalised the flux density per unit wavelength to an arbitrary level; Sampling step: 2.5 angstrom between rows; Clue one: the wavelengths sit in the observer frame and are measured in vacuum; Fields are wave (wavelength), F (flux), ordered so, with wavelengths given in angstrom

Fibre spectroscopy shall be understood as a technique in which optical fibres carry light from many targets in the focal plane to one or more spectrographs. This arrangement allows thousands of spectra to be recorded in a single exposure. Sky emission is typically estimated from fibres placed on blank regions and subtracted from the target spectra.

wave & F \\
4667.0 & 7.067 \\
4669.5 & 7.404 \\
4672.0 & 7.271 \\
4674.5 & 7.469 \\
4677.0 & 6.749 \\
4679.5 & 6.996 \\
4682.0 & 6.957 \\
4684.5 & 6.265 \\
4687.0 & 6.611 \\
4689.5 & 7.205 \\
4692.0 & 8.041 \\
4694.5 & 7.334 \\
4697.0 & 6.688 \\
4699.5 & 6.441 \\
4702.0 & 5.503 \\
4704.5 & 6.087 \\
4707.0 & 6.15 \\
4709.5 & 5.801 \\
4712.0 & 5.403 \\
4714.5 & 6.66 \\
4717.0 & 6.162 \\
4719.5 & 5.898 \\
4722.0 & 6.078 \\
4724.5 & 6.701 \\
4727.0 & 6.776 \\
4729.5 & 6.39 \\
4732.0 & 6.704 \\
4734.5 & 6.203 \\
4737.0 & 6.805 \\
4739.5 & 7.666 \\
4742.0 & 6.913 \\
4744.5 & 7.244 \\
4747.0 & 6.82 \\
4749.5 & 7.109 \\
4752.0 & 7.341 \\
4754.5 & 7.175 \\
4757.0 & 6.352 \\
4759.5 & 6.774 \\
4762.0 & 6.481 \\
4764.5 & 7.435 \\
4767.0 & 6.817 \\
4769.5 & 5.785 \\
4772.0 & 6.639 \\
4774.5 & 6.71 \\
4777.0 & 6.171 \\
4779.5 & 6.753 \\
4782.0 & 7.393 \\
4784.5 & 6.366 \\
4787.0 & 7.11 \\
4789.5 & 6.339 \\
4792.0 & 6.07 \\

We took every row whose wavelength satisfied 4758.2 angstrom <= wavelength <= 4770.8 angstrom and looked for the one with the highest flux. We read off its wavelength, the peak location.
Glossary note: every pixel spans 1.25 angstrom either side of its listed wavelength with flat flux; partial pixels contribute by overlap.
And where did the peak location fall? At 4764.5 angstrom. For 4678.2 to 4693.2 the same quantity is 4692.0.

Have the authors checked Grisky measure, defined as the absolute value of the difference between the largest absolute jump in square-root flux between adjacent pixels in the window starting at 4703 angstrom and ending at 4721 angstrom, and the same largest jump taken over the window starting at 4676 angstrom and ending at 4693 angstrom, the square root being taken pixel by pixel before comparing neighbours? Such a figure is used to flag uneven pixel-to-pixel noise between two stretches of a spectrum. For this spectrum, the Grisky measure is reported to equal 0.10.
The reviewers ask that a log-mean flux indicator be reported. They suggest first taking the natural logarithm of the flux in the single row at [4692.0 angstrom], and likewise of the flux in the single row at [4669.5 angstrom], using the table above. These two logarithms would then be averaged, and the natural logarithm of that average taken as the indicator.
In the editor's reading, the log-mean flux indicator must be 0.71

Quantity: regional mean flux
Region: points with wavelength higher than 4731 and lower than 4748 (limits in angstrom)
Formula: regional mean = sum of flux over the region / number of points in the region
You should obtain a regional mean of 6.91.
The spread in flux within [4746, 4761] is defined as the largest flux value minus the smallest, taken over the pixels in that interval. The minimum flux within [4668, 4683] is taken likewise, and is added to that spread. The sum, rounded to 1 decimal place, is 7.7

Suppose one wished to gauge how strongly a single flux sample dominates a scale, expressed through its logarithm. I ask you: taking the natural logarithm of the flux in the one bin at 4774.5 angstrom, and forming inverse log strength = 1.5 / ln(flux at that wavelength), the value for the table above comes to 0.79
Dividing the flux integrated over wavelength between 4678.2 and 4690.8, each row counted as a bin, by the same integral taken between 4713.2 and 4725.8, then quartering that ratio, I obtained 0.270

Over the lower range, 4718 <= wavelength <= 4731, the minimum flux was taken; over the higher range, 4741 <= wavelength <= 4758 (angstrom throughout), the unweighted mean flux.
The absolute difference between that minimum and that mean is 1.1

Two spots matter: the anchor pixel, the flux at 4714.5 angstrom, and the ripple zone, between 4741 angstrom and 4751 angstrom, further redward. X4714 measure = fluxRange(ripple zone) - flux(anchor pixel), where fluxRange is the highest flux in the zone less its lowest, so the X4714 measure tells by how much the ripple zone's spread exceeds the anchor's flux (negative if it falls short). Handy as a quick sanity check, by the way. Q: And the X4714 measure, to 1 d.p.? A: -6.2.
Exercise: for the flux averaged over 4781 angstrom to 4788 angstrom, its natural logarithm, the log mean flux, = 1.94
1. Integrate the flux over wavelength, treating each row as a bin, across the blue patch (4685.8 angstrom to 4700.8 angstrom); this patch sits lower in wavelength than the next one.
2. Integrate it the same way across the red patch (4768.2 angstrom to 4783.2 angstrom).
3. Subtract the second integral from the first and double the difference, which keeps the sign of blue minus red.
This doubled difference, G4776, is 14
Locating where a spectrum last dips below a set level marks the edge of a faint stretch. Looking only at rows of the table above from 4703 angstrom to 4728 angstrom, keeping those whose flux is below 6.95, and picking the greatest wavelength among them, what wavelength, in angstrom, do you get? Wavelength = 4727.0 angstrom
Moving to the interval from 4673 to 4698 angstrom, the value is 4697.0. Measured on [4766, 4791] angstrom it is 4789.5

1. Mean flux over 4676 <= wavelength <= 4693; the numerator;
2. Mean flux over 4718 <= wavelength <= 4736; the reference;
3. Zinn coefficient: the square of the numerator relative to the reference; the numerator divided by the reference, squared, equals 1.19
